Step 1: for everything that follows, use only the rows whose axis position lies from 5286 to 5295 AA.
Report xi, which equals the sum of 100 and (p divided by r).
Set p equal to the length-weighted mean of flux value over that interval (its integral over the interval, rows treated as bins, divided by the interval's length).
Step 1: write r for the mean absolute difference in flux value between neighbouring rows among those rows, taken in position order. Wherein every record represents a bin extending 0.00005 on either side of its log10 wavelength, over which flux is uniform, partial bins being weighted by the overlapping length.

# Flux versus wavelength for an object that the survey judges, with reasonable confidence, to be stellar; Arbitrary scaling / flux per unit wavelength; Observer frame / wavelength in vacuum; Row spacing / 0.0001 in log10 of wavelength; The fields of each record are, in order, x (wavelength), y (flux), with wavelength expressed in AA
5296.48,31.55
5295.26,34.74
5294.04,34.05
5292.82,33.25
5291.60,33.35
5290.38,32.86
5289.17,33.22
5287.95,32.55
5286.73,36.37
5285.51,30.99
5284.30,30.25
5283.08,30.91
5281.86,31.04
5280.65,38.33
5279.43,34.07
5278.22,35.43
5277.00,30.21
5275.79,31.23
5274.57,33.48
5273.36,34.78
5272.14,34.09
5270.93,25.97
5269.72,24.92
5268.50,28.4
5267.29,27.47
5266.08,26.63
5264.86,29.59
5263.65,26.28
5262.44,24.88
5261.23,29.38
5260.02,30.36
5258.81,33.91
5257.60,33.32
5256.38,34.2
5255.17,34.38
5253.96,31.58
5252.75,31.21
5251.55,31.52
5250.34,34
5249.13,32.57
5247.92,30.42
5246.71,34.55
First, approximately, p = 33.7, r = 1.0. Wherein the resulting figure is 132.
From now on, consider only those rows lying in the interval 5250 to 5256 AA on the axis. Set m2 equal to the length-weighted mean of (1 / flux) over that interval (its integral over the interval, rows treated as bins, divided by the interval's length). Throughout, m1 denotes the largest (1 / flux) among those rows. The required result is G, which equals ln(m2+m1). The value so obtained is -2.77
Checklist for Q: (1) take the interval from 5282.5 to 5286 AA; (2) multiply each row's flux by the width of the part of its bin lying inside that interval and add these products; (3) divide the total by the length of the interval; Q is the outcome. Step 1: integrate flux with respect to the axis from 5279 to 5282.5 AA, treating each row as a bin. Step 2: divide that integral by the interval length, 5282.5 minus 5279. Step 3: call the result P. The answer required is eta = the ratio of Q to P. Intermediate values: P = 34.5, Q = 30.7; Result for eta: 0.89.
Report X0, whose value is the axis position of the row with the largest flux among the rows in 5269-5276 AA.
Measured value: 5273.36 AA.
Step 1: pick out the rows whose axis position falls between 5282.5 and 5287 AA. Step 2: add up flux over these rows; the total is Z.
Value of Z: 129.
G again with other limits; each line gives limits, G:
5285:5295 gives -2.78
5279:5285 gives -2.75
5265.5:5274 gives -2.59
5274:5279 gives -2.75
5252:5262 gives -2.73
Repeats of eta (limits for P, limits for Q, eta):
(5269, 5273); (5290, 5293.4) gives 1.16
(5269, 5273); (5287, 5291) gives 1.16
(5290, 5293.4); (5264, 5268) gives 0.84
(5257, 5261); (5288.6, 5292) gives 1.03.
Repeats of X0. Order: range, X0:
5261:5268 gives 5264.86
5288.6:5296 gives 5295.26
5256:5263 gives 5256.38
